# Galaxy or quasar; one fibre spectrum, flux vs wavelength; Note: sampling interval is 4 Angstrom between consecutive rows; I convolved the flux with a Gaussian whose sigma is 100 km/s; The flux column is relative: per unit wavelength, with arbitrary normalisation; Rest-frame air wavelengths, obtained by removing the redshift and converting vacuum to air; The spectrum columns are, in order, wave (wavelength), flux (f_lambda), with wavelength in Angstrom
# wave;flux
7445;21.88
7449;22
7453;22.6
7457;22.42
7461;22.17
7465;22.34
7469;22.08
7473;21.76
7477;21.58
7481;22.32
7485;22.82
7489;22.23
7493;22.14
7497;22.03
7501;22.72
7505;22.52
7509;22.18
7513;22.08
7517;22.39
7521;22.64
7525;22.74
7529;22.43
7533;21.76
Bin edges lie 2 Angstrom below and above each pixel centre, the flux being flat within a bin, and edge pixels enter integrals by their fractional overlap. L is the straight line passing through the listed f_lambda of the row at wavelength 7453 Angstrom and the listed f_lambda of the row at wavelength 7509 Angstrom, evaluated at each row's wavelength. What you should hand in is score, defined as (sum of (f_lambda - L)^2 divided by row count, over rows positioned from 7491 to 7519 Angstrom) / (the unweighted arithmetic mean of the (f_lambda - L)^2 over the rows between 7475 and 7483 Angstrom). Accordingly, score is 0.2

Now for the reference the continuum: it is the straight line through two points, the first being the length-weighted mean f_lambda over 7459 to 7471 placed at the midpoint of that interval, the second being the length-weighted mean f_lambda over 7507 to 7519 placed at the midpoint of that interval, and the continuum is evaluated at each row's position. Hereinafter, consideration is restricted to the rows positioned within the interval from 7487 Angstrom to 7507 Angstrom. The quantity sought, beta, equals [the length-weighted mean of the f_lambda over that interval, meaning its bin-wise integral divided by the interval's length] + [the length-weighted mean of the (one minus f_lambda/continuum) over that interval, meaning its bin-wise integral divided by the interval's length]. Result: 22.3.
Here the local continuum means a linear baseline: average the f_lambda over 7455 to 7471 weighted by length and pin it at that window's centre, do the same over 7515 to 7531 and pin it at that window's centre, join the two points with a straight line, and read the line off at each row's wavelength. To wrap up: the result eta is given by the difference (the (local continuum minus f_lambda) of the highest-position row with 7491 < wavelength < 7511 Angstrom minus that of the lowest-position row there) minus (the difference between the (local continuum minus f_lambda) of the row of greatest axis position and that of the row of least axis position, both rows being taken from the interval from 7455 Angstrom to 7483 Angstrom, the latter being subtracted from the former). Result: -0.2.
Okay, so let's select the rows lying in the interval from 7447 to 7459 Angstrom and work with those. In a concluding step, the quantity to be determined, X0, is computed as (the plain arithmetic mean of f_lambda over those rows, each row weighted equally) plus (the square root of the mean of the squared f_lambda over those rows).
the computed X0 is 44.68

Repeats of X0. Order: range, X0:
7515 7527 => 45.18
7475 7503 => 44.53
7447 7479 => 44.24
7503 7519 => 44.59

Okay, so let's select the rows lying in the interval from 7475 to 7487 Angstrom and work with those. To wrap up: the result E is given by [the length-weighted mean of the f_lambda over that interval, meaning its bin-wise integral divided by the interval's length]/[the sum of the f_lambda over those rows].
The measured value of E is 0.33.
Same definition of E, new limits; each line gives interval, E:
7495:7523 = 0.14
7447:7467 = 0.20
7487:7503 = 0.25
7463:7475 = 0.33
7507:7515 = 0.50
